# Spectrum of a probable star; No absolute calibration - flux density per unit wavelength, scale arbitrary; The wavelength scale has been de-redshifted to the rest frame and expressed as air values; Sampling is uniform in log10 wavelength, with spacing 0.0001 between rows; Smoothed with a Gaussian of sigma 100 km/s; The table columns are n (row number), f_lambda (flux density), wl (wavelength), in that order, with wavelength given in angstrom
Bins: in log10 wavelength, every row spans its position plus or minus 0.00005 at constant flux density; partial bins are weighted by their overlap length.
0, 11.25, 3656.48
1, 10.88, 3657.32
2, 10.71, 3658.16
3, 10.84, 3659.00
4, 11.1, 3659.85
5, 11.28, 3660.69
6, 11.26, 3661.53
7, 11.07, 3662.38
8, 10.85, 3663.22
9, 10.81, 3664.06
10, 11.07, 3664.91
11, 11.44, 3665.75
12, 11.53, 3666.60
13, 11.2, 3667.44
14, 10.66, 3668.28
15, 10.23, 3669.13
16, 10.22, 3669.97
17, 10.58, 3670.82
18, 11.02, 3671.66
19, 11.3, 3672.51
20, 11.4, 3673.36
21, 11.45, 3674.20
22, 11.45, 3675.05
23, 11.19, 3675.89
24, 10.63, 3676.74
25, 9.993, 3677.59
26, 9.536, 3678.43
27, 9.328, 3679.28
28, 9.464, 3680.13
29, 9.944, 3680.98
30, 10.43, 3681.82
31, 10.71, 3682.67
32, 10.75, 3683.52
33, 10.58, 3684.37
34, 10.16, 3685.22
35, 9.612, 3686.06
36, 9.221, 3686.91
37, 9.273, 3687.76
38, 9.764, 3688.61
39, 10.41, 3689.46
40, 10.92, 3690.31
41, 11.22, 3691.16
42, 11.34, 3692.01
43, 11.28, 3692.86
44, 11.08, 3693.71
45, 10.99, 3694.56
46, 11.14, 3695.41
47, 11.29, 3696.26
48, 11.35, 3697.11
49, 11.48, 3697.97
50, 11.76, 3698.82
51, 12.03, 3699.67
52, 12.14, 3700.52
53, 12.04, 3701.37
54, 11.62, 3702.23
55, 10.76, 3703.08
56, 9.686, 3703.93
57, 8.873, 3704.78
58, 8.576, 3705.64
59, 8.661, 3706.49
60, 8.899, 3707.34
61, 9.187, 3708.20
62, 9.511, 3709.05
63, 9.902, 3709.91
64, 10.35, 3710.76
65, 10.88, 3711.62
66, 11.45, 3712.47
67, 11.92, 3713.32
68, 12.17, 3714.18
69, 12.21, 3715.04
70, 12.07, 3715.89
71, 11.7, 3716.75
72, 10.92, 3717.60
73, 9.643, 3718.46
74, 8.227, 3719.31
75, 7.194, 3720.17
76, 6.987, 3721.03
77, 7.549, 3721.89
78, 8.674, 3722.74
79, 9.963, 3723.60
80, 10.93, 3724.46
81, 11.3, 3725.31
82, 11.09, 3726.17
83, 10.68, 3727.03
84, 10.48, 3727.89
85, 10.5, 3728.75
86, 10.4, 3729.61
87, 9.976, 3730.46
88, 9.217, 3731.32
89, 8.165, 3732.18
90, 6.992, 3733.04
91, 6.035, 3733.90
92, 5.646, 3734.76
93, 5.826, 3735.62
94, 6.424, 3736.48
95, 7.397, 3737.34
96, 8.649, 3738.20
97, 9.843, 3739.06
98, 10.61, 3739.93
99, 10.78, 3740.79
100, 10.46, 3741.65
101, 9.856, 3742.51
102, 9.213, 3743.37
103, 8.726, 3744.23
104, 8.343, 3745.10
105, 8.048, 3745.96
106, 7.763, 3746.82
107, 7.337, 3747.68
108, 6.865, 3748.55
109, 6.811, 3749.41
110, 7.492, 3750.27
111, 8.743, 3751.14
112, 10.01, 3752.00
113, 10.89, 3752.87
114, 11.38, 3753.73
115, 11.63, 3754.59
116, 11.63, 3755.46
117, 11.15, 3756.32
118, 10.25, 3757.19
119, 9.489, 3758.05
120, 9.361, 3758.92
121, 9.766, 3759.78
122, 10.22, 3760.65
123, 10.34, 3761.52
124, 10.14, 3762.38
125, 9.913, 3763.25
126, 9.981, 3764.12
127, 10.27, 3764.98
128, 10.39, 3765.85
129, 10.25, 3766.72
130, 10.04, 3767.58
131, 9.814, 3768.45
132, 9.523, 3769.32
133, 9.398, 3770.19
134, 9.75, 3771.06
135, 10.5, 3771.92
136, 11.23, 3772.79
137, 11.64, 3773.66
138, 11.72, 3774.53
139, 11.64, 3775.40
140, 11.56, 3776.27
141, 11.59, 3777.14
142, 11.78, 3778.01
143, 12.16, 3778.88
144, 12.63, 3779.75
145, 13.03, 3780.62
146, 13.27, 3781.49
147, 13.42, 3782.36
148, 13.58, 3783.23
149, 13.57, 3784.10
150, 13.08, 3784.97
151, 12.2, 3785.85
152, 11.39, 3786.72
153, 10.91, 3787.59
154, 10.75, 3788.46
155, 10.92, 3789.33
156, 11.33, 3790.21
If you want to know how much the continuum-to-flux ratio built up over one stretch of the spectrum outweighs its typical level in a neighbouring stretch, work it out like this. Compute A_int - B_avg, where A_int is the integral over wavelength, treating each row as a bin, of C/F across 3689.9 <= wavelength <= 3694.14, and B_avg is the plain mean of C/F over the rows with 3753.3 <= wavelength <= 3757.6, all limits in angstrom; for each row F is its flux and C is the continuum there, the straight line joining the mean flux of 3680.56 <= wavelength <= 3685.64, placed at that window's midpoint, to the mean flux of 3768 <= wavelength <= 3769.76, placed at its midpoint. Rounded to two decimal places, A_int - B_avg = 3.06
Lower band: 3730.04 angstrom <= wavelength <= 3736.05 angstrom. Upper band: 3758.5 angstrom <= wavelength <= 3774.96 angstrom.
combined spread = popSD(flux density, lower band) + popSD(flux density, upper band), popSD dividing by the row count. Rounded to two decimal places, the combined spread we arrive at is 2.26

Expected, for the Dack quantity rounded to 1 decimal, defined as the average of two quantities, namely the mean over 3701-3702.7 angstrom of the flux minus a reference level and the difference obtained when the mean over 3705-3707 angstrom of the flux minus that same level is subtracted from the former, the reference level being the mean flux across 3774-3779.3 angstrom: 1.6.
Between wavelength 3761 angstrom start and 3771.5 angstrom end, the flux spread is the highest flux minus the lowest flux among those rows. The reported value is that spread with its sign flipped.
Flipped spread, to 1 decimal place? -1.0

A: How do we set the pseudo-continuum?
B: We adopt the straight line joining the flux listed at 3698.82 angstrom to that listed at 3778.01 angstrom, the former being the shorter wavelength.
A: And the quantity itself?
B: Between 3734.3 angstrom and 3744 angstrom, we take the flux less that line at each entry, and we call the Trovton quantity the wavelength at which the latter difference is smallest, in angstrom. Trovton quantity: 3734.76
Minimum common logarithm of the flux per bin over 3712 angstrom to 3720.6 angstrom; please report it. 0.86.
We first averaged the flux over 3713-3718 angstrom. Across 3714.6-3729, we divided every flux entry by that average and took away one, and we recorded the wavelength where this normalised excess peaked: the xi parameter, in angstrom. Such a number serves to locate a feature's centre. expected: 3715.04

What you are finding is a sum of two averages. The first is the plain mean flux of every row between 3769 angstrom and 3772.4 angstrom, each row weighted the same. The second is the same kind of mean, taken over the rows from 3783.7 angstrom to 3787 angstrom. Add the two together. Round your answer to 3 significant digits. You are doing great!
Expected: 22.4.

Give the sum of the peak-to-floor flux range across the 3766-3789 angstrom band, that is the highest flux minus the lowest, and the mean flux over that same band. 16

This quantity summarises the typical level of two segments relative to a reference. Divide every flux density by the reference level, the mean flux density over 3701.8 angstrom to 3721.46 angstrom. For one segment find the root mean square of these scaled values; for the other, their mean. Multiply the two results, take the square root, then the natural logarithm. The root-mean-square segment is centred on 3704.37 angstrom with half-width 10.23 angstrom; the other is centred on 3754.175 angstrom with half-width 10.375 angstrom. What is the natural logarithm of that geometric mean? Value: 0.00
